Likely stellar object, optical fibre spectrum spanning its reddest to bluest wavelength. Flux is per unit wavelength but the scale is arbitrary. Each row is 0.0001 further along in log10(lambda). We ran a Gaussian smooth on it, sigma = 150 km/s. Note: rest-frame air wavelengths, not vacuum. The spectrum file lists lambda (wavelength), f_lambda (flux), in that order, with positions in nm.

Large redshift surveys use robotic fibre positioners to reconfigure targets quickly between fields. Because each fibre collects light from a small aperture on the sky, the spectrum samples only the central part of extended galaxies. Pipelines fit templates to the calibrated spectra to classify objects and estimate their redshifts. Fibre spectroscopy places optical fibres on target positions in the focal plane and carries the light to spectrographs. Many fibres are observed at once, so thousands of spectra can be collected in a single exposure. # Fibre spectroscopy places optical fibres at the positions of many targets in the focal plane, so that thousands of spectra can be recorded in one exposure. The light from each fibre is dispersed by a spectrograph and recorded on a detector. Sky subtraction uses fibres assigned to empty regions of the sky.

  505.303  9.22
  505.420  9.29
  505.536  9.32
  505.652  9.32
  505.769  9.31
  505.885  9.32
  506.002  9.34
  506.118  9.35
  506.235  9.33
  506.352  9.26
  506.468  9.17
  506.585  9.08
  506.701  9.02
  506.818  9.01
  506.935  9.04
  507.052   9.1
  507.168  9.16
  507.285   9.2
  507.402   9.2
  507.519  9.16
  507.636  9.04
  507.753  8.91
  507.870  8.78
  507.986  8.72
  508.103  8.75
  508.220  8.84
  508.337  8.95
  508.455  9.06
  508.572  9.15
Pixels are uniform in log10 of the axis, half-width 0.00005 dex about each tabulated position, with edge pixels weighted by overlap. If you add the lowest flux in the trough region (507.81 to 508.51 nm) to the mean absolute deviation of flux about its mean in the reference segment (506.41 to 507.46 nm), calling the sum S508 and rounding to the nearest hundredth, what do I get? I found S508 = 8.79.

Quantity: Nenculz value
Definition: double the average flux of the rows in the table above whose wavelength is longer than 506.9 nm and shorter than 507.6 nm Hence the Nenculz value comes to 18.3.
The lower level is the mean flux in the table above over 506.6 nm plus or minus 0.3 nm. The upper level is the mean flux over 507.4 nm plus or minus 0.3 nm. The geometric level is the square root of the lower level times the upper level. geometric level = 9.13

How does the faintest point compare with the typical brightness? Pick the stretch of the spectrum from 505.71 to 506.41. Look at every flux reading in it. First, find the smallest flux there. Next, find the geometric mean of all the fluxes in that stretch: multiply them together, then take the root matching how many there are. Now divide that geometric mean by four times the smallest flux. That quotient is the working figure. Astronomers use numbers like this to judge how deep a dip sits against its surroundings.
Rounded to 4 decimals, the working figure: 0.2516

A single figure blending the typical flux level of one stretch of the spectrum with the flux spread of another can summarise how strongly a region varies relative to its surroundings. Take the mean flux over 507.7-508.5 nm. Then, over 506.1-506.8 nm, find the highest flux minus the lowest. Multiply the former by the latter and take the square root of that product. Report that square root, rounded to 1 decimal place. 1.7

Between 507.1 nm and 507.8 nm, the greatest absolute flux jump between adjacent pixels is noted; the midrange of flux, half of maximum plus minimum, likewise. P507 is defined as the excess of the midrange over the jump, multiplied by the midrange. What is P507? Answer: 81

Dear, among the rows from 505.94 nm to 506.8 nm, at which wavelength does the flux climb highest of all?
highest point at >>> 506.118 nm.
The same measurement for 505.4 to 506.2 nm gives 506.118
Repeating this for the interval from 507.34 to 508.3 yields 507.402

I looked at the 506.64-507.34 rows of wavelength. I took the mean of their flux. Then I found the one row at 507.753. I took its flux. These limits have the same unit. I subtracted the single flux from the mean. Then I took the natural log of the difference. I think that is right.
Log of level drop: -1.7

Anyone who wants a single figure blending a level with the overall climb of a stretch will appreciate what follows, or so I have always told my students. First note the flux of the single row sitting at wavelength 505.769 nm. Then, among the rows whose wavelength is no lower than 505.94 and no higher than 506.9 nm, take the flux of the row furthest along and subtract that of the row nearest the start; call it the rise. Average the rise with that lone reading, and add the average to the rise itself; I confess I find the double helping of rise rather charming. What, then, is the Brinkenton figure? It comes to 4.16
